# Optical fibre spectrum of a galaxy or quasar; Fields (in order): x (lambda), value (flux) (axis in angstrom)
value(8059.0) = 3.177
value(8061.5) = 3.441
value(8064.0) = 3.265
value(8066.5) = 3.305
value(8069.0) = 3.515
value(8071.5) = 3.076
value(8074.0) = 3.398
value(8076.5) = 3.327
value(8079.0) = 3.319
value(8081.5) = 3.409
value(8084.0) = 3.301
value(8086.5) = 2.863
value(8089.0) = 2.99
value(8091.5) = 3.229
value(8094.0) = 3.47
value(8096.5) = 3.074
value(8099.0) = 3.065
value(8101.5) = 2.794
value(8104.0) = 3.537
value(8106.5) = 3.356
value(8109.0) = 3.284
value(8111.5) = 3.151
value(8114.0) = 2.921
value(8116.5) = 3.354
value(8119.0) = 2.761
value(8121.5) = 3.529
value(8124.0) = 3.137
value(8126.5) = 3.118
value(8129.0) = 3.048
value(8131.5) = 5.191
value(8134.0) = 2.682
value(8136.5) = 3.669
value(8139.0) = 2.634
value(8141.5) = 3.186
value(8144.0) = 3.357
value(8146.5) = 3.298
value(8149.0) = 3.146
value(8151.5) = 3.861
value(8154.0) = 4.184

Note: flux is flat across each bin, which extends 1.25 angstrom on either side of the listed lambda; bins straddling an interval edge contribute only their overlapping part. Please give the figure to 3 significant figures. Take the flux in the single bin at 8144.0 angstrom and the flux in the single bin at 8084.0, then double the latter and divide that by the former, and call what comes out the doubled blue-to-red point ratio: 1.97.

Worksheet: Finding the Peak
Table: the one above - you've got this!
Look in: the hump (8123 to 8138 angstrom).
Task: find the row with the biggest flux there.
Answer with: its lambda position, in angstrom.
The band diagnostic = 8131.5 angstrom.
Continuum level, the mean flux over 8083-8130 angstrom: 3.16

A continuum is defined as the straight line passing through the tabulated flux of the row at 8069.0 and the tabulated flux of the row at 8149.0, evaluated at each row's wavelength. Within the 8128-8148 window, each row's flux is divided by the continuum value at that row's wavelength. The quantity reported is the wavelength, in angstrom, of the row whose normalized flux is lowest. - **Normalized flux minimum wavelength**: 8139.0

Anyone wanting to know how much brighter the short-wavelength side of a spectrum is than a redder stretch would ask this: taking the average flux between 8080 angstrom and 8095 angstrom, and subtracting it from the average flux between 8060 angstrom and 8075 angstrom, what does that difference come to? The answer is 0.12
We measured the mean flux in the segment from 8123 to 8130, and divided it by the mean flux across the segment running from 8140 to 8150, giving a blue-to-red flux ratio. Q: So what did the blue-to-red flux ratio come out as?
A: 0.96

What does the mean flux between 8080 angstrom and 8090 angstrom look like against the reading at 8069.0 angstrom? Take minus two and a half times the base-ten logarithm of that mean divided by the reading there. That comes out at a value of 0.12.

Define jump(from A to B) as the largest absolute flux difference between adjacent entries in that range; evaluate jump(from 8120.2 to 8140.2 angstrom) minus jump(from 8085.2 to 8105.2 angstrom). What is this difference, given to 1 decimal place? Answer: 1.8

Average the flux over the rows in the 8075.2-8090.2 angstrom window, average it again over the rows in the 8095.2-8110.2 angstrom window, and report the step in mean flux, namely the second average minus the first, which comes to -0.02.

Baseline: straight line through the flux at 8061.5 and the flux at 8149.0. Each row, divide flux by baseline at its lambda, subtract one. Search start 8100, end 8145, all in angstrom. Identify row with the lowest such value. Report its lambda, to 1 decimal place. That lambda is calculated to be 8139.0 angstrom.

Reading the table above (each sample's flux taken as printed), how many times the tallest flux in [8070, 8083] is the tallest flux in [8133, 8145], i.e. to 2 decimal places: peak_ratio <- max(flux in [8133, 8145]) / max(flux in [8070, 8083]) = 1.08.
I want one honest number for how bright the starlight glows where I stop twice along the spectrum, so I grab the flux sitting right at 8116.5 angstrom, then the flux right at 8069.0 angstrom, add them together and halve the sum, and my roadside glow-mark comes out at 3.43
